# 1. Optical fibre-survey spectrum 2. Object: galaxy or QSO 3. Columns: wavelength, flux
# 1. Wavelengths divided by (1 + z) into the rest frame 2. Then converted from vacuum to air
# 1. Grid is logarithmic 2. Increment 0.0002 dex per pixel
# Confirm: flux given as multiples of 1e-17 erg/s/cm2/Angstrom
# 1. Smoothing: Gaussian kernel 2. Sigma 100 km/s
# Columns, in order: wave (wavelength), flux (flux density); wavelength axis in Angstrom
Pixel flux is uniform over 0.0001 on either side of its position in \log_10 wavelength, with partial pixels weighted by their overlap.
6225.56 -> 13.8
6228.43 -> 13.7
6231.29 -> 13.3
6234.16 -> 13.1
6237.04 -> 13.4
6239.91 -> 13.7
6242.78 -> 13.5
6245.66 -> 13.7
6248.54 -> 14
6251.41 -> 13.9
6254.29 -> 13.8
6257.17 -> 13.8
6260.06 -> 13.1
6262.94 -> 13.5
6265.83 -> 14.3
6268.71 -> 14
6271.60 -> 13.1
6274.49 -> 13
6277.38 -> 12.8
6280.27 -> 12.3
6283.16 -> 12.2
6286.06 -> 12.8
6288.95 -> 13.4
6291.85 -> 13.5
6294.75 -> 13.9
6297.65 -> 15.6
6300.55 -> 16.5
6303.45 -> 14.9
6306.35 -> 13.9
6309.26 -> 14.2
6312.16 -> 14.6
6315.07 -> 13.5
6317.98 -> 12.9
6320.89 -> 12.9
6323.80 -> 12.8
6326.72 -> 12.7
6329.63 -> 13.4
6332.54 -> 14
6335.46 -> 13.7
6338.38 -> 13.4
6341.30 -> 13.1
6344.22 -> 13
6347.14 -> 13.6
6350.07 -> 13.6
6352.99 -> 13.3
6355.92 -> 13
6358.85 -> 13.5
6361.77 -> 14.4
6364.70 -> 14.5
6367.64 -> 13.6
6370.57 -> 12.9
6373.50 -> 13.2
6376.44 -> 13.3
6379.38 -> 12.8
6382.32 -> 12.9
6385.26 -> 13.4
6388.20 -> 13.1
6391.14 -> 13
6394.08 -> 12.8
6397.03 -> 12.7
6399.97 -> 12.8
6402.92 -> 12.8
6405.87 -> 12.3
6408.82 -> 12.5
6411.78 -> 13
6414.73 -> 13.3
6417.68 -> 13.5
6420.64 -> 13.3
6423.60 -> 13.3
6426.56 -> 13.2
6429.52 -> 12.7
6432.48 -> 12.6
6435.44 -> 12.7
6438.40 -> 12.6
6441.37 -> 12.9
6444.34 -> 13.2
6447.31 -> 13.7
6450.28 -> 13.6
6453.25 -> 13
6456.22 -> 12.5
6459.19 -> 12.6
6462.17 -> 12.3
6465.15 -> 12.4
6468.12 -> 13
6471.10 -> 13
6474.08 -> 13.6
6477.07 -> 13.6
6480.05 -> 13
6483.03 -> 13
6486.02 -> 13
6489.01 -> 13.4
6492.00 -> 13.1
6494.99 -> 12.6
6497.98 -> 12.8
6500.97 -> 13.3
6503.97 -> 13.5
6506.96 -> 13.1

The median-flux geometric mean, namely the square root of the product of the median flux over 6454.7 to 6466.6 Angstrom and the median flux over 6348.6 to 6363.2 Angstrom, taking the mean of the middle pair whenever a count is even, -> 13.0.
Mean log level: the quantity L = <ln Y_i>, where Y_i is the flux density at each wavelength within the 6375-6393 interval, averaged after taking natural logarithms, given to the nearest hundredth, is 2.57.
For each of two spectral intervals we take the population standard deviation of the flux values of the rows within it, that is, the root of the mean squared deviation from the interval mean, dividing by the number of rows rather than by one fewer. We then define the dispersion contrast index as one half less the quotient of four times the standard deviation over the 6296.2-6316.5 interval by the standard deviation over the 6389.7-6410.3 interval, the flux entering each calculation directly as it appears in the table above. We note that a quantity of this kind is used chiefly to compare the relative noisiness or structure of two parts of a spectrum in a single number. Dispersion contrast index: -17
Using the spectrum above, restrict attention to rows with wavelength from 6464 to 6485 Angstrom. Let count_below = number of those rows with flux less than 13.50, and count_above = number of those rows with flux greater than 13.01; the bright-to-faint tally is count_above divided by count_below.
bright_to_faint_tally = 0.40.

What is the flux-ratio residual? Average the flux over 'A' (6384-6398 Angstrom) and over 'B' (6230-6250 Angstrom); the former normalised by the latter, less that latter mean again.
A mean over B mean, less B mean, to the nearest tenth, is -12.6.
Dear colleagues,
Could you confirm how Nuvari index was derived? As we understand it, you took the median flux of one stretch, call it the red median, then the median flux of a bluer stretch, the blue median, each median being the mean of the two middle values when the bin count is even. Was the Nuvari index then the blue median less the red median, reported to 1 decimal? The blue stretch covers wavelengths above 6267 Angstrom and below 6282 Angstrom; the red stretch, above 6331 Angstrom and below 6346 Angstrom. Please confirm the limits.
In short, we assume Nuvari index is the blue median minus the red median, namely -0.4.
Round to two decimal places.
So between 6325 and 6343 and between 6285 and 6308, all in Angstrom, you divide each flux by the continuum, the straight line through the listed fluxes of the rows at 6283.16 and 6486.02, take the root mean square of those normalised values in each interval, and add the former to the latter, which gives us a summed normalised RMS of 2.25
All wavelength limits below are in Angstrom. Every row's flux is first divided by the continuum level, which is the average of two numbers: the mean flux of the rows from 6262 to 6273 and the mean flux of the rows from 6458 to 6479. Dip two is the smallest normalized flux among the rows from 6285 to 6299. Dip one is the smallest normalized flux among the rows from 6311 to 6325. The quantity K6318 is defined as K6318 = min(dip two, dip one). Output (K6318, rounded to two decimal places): 0.96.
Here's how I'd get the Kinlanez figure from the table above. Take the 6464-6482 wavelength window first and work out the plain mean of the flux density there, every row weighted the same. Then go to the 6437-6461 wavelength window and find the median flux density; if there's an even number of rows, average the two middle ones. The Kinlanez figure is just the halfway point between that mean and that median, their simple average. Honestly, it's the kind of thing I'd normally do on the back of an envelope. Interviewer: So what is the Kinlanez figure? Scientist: 13.0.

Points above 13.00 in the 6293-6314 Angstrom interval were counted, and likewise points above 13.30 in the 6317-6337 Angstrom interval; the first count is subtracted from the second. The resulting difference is -4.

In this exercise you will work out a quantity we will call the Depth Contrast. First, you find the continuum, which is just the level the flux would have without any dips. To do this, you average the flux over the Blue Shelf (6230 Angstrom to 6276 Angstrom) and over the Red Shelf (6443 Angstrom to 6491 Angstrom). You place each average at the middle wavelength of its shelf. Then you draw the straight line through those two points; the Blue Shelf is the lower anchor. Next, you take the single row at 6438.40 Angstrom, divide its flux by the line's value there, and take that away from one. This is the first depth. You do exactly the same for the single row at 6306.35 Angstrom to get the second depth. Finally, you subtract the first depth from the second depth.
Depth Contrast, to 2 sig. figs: -0.074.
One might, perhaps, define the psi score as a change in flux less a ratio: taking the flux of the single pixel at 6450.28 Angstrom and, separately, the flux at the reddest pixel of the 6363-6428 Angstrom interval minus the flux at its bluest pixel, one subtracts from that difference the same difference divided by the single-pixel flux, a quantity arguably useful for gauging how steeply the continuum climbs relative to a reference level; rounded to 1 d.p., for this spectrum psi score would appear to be -1.2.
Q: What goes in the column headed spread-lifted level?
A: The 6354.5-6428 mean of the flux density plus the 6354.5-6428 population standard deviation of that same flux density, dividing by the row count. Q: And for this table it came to 13.7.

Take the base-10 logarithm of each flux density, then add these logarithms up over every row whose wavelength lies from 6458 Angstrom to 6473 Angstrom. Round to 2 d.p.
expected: 5.51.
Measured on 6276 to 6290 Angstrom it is 5.52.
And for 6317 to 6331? 5.56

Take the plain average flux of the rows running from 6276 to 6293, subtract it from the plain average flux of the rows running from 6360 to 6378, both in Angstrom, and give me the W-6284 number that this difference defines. 0.82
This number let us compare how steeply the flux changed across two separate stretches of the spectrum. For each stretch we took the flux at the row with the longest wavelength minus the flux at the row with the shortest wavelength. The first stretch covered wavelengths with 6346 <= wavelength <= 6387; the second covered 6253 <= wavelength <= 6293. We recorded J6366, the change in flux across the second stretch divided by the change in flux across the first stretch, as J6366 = 1.5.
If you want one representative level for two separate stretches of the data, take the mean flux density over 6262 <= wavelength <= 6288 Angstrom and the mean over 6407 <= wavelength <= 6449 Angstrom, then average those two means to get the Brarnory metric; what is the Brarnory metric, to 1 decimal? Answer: 13.1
